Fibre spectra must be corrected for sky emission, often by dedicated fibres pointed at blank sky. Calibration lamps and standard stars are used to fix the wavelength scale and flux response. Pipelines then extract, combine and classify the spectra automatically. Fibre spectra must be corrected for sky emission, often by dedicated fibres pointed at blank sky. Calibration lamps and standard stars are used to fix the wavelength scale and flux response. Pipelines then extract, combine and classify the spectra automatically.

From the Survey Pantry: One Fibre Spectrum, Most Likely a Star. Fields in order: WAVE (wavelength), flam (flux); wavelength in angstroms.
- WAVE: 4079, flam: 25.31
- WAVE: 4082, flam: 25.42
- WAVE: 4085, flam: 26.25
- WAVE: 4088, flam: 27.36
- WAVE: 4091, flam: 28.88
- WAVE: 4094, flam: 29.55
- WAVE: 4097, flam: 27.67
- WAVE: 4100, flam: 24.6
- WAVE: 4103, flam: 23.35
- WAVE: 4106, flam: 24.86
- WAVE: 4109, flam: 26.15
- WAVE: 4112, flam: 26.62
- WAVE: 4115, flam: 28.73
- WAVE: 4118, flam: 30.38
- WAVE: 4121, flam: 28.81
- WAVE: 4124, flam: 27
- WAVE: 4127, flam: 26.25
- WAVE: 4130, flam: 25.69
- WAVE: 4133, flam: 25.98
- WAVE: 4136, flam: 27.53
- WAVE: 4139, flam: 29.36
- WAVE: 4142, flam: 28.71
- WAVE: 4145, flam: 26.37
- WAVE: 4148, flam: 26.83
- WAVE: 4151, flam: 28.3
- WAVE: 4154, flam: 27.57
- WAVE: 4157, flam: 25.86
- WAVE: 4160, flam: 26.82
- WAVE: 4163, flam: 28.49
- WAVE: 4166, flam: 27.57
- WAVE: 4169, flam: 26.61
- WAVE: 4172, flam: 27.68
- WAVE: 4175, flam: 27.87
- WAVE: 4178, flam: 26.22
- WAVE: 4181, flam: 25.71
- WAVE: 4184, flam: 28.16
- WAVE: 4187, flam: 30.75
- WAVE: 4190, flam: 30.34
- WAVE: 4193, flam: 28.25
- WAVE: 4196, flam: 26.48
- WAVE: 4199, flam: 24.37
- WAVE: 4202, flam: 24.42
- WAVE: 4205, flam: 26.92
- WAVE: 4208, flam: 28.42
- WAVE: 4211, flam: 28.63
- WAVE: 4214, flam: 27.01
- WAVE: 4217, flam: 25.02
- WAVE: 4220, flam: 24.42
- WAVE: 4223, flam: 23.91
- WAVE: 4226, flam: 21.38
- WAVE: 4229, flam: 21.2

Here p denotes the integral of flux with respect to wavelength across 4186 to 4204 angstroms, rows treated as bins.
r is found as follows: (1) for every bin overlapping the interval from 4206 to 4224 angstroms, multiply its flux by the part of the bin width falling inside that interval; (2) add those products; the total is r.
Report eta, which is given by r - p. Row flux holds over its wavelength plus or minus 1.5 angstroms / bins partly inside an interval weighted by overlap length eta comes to -18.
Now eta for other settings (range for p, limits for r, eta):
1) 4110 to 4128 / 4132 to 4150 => -8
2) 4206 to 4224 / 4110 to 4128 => 30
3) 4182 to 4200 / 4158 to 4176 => -12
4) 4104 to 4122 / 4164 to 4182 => -8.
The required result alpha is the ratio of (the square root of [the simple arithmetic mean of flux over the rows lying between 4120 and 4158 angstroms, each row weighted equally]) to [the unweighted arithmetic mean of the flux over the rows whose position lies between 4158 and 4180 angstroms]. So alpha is 0.191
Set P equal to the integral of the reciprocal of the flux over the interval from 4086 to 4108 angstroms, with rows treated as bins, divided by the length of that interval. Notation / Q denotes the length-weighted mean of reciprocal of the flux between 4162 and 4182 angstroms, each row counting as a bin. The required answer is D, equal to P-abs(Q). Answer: 0.0010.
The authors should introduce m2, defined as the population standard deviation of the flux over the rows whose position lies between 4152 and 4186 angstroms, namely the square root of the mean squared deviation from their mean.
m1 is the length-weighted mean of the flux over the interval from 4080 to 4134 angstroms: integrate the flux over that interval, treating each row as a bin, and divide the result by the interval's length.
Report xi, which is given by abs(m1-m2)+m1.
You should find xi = 52.8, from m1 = 26.9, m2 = 0.90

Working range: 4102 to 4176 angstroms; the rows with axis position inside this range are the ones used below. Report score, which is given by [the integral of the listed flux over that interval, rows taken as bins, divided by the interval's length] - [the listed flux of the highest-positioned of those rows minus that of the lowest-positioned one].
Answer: 23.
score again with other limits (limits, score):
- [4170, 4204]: 31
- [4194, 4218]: 28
